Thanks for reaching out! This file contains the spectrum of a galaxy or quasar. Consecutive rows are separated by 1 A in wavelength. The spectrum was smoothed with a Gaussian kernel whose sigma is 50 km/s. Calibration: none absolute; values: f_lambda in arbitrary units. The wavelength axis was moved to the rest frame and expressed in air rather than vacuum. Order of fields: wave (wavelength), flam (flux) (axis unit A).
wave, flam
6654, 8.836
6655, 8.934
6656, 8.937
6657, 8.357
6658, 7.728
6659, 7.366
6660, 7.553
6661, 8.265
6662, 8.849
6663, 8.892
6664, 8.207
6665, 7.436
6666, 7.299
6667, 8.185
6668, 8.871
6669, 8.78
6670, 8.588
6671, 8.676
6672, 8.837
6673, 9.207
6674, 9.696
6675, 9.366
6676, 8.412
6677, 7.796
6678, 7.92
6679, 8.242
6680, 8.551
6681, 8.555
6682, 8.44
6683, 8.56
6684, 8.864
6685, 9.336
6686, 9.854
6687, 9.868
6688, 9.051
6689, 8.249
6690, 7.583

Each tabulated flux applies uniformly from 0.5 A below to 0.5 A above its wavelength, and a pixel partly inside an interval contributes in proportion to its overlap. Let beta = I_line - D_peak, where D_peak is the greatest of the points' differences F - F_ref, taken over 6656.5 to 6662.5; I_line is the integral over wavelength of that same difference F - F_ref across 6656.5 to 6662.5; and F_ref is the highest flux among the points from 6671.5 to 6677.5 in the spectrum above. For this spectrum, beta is -9.2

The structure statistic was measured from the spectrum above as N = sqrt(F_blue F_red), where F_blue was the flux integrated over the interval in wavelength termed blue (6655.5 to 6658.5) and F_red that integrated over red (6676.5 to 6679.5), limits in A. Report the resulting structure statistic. 24.5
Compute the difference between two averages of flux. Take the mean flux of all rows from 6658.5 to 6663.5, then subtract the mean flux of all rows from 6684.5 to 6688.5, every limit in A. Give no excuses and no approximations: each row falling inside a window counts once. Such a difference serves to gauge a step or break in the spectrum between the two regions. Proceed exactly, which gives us -1.3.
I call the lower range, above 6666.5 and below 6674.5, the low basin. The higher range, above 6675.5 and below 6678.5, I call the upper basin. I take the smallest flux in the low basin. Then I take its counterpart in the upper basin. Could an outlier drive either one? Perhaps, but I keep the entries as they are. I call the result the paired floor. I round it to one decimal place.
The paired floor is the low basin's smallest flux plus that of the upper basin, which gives 16.0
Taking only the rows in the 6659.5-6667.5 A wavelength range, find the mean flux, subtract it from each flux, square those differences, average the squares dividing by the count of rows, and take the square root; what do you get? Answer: 0.57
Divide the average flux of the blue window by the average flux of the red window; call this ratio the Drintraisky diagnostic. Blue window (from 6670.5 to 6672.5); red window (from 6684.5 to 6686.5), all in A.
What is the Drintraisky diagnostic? 0.91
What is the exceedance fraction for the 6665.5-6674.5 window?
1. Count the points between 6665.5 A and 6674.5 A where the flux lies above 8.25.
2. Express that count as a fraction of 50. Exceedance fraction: 0.140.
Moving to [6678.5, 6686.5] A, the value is 0.140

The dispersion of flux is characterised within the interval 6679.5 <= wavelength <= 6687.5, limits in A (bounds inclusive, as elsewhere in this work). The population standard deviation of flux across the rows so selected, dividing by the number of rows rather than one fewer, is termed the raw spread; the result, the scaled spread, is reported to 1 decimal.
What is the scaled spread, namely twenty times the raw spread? 11.2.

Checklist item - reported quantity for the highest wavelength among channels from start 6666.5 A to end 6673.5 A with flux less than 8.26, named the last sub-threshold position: 6667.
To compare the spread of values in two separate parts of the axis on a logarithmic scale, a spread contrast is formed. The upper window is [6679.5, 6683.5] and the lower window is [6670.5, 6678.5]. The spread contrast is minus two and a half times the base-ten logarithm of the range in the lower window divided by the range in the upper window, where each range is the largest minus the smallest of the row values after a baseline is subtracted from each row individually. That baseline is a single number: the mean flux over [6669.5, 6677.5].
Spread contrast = -3.0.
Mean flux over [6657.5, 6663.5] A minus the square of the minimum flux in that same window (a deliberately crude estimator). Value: -46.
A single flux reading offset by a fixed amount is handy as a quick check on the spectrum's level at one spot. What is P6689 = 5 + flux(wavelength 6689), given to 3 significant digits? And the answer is 13.2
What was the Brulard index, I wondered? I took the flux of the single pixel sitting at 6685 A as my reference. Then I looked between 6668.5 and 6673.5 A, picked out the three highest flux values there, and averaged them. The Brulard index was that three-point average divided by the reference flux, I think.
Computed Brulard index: 0.96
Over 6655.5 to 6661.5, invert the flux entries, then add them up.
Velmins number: 0.75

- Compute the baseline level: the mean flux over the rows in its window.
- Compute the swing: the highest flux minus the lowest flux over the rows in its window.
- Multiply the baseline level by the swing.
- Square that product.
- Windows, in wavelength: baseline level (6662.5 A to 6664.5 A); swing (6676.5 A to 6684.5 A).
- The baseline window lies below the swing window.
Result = 83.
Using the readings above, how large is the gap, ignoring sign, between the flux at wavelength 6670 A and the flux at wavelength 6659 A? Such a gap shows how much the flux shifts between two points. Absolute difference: 1.2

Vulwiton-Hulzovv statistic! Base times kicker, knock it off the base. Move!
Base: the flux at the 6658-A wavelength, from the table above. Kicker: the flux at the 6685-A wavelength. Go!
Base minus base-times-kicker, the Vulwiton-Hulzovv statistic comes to -64.4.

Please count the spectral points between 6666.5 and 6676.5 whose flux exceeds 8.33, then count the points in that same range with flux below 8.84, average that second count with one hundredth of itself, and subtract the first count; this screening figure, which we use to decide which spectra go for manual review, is -6.0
